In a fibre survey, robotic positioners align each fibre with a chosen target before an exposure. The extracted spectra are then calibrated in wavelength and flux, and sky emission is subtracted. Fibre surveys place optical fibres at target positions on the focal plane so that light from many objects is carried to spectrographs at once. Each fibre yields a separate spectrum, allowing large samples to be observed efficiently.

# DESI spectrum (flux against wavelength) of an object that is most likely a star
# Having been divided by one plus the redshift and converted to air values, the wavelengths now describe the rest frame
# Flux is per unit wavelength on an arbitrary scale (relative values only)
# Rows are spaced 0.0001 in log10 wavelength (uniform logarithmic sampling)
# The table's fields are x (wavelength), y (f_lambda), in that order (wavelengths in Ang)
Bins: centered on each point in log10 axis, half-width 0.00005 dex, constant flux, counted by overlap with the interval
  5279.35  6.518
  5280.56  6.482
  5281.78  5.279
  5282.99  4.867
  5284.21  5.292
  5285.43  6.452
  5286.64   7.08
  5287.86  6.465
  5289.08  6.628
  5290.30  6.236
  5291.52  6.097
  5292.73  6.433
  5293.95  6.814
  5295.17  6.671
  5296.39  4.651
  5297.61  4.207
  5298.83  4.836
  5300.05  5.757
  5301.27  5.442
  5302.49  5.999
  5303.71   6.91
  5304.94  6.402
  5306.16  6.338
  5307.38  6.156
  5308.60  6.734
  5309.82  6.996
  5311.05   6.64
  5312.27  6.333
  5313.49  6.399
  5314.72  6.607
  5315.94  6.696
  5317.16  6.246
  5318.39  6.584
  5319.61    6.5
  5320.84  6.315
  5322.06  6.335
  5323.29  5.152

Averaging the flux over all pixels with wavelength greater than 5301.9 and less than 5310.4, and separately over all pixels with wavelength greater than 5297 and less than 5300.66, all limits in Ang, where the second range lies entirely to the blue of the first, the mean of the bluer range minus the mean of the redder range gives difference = -1.57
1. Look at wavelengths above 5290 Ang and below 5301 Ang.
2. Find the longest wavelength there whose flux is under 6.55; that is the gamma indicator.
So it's 5300.05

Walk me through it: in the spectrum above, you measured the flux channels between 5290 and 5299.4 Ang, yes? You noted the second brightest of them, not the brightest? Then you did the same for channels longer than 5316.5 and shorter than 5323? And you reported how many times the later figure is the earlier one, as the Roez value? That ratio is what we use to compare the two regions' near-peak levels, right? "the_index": 0.97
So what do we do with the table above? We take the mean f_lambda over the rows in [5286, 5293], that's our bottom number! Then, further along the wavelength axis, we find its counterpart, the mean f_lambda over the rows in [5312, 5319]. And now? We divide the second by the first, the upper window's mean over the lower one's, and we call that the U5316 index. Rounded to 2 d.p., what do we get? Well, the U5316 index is 1.00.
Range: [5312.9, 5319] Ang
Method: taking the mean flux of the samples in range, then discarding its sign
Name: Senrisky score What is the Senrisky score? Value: 6.51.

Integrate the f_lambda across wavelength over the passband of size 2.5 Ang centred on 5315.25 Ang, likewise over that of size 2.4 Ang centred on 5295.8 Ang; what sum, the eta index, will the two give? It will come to 30.1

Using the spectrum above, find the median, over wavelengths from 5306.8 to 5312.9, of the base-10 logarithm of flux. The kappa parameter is 0.822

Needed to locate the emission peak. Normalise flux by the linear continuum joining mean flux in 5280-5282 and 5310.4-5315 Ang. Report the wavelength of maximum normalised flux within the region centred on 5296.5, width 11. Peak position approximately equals 5293.95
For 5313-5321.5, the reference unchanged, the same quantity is 5315.94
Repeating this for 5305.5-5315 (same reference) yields 5309.82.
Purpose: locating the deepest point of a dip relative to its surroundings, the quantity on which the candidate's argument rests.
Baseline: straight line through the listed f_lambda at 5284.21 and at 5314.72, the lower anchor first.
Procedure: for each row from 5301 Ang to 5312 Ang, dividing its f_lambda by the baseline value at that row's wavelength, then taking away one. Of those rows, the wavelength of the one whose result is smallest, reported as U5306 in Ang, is 5301.27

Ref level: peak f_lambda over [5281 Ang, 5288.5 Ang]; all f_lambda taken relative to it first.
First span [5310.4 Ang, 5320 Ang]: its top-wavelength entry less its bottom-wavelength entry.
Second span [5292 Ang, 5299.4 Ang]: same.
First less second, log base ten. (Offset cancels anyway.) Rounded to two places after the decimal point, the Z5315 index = 0.16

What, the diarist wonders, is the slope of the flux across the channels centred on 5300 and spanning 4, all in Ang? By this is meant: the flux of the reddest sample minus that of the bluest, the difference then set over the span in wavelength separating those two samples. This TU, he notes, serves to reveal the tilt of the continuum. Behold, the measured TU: 0.2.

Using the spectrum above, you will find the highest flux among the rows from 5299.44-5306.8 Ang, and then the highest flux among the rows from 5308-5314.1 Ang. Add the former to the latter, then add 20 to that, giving 33.9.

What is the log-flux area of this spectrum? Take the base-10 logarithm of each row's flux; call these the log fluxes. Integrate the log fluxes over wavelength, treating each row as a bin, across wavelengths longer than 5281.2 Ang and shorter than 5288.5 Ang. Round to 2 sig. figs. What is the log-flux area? 5.6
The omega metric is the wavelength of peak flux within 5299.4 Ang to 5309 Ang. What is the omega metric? 5303.71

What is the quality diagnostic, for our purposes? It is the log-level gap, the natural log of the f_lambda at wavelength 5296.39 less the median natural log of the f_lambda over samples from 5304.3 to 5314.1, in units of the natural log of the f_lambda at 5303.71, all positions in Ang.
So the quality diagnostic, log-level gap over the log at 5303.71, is -0.17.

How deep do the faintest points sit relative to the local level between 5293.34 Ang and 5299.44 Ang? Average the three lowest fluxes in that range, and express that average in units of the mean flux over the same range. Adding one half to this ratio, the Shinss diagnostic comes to 1.34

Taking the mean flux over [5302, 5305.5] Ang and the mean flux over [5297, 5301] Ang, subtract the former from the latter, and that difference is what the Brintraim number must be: -1.5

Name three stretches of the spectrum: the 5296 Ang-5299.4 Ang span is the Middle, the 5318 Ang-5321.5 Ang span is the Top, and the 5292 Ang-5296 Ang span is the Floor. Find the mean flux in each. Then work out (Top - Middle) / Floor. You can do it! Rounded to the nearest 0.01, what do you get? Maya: 0.29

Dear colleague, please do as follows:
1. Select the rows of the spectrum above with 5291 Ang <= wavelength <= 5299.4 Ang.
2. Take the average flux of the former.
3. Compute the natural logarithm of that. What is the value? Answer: 1.74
